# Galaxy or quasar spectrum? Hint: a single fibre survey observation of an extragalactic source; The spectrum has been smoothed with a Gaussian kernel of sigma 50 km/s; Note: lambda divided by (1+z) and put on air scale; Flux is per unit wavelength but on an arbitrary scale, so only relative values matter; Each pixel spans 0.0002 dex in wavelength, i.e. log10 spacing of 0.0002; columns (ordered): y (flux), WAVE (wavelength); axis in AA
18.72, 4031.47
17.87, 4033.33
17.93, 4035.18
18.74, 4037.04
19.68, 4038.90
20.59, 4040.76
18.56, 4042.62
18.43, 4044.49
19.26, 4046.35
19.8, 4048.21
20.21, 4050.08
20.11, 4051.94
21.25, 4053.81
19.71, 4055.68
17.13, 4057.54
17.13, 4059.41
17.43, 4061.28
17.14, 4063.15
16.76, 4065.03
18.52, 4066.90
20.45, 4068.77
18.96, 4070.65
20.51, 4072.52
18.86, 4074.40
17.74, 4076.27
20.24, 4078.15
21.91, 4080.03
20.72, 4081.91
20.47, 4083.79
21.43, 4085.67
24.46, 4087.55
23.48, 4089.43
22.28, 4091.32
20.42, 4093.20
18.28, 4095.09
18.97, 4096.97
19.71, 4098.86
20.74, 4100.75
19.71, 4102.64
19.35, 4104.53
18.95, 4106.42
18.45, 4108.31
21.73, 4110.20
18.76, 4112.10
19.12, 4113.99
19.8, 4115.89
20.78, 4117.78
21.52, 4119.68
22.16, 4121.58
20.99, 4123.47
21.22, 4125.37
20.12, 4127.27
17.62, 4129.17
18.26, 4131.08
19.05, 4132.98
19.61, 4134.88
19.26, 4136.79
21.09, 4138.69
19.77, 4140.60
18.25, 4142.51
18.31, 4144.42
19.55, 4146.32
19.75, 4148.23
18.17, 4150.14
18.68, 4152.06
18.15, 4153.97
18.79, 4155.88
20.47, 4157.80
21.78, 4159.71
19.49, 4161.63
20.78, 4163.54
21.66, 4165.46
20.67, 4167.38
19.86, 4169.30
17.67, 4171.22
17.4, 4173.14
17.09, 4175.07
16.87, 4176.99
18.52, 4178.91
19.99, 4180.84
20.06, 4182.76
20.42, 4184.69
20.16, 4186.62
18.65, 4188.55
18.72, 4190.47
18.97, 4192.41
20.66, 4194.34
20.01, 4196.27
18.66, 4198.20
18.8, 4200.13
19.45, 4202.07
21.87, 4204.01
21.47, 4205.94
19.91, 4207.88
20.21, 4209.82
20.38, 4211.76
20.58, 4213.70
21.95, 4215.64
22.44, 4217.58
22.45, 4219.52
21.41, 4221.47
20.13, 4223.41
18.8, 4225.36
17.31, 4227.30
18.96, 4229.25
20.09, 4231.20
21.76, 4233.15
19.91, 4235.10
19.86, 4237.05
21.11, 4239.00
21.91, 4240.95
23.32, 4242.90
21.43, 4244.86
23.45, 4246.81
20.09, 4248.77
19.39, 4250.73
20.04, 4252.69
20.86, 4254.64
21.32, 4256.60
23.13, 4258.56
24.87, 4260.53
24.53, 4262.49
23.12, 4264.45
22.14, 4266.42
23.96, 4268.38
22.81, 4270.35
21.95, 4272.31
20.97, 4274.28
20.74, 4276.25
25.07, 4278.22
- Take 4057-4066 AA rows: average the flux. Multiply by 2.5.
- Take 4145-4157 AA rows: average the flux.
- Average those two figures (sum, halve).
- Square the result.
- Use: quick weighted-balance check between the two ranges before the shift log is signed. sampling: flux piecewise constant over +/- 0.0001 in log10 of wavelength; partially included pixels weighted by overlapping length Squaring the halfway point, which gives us 950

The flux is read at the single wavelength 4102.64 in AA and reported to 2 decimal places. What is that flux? 19.71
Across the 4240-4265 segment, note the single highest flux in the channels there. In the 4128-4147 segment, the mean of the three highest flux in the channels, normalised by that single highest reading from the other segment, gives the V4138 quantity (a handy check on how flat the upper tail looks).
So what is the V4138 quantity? 0.81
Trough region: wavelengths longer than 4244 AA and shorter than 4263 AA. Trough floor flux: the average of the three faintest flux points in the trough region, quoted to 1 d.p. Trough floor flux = 19.8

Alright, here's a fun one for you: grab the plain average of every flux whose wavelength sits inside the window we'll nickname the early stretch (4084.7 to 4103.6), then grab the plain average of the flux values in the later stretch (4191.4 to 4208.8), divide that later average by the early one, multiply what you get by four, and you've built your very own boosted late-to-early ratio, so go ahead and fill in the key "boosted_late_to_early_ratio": 3.81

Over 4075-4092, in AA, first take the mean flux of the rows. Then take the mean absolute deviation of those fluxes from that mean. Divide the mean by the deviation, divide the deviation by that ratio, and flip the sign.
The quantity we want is -0.10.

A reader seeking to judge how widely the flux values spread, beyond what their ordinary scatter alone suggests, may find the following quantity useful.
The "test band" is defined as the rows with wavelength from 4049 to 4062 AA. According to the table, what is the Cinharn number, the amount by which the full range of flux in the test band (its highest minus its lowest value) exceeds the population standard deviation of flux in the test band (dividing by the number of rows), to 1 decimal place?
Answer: 2.5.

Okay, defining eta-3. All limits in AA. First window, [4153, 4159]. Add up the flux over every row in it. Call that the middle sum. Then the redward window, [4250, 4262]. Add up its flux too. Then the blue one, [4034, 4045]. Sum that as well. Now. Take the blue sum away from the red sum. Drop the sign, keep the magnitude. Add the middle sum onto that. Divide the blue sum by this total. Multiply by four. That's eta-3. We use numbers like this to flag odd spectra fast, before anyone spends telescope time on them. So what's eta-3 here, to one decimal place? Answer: 6.2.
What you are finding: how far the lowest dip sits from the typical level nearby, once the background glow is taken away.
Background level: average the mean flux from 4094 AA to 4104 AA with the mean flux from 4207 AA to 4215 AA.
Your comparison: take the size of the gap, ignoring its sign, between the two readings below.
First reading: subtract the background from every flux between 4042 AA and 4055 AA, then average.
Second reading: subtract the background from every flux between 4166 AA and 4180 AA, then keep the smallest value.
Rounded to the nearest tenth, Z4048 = 2.8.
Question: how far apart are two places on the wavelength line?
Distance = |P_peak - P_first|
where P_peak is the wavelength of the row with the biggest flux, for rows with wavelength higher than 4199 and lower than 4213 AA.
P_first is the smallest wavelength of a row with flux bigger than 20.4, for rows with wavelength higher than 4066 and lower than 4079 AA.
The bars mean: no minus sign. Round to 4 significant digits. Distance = 135.2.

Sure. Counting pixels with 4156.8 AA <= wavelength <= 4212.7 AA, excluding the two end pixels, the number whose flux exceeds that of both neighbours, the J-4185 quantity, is 5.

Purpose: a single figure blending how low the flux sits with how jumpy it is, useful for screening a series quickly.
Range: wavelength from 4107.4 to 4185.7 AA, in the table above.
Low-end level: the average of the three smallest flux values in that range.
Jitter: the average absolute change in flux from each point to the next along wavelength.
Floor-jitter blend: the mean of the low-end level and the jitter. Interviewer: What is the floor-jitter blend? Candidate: 9.1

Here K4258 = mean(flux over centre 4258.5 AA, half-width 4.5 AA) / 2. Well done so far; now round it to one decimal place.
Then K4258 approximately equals 11.5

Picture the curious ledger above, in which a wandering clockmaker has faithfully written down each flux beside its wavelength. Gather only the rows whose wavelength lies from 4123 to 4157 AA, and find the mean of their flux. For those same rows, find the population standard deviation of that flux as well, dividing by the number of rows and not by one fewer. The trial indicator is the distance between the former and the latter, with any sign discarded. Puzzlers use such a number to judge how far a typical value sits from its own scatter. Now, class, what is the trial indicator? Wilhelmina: 18.2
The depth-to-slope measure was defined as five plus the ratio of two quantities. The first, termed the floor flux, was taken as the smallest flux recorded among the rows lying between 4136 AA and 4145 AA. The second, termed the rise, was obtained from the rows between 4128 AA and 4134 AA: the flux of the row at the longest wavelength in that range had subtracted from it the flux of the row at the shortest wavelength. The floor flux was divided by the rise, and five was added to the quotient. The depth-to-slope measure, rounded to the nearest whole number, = 18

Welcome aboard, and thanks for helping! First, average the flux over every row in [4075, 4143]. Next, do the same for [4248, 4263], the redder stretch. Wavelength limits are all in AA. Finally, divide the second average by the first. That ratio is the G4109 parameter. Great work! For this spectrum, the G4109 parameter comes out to 1.08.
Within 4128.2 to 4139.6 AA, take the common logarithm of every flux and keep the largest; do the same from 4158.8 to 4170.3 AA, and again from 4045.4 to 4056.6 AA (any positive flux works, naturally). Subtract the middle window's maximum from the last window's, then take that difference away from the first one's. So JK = 1.335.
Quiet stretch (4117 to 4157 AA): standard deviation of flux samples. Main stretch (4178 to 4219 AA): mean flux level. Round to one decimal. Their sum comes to 21.4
